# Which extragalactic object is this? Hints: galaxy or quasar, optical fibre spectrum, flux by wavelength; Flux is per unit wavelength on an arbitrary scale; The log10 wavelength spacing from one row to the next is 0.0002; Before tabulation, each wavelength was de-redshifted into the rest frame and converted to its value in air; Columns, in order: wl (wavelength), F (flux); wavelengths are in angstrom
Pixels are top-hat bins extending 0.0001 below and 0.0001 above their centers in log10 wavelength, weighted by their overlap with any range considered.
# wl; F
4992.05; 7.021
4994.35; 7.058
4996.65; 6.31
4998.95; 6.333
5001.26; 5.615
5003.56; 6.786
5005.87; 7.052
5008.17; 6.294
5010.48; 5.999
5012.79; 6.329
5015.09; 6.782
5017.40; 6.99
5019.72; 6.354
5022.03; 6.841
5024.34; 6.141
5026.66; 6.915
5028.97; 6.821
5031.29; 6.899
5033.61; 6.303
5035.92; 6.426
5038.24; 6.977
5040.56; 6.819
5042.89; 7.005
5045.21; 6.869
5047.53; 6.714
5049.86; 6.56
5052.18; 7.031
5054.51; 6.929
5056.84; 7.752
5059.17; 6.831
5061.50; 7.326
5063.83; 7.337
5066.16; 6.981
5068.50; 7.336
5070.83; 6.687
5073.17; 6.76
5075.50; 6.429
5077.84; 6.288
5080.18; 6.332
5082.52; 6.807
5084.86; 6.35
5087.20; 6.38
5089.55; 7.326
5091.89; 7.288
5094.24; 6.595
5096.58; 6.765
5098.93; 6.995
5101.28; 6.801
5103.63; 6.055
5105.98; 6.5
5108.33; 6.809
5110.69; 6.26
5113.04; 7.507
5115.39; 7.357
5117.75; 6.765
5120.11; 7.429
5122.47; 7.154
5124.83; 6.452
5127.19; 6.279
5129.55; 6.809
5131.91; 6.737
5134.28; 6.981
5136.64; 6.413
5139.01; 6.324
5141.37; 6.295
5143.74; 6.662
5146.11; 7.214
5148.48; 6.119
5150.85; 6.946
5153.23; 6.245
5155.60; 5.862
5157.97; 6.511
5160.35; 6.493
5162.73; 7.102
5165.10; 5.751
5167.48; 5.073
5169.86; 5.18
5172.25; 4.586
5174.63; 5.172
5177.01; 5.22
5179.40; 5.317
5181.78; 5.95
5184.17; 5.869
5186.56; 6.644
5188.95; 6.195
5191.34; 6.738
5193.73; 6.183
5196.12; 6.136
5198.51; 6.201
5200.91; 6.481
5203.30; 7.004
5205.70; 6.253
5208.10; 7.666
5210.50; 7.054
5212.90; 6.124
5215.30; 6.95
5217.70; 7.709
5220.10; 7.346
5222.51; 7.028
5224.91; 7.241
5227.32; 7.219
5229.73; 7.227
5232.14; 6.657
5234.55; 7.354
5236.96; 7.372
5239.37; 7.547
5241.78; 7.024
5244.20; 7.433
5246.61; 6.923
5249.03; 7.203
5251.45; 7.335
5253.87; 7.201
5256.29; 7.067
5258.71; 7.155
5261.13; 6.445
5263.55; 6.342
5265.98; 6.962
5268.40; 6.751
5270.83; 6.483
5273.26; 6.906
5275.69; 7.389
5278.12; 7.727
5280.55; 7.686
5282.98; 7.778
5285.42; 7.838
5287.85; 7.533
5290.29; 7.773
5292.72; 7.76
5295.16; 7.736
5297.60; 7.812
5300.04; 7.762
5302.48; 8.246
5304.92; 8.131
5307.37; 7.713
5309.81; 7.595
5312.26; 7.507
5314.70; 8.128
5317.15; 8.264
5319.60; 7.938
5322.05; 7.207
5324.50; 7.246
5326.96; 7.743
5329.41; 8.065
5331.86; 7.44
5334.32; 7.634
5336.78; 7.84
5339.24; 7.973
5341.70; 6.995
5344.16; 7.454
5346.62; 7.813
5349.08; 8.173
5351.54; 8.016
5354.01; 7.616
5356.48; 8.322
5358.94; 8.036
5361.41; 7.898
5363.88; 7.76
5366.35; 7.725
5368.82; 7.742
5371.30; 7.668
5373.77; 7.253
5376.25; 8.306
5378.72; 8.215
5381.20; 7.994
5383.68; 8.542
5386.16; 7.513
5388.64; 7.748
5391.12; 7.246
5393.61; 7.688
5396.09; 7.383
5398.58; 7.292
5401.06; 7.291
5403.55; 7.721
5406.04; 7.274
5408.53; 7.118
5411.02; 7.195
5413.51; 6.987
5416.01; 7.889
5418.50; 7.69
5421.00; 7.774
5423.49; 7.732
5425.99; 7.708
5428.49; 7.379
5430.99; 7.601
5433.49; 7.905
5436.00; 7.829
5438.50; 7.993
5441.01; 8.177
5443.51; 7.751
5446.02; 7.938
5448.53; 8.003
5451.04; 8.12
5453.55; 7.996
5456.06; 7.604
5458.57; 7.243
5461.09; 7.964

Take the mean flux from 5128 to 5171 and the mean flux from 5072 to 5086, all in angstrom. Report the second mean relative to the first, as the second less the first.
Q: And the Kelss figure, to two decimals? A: 0.12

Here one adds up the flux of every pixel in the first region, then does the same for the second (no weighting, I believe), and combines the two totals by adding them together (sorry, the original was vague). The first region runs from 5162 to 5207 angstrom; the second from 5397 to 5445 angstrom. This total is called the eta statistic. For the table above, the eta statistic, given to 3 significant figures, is 257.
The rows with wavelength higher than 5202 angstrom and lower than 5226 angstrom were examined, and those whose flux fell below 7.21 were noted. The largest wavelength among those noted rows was 5222.51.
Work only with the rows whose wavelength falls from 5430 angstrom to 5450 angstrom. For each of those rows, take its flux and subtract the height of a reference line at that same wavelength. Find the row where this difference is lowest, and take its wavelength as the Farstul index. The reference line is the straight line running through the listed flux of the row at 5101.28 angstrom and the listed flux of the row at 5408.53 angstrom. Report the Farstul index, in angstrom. 5430.99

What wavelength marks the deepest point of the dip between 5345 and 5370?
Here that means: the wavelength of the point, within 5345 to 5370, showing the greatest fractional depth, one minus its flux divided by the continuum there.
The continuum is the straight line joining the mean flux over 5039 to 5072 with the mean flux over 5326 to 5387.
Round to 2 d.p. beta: 5354.01 angstrom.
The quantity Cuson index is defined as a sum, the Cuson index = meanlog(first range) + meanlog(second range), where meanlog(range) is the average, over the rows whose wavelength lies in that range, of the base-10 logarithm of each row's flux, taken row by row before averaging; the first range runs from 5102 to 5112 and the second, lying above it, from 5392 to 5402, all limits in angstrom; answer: 1.68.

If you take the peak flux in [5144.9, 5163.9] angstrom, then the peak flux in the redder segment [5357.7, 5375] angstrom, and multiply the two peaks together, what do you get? 58.0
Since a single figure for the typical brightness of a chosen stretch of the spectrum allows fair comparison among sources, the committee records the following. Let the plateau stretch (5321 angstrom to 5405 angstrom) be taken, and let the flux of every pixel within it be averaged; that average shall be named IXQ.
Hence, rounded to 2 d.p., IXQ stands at 7.72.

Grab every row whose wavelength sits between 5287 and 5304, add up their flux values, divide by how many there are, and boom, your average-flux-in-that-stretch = 7.8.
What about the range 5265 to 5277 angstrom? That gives 6.9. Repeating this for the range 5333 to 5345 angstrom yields 7.6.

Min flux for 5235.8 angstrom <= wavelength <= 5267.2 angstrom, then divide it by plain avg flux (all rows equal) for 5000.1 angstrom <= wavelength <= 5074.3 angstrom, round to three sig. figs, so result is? 0.938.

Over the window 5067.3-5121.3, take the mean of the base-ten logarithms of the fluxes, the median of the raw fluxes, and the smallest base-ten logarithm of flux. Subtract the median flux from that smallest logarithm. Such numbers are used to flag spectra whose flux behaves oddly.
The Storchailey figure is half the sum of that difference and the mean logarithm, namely -2.58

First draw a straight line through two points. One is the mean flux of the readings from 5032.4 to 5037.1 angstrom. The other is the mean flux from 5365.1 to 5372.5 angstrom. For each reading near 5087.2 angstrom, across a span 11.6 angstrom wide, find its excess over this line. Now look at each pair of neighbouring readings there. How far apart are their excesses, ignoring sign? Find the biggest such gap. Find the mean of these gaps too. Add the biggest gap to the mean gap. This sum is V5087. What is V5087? 1.30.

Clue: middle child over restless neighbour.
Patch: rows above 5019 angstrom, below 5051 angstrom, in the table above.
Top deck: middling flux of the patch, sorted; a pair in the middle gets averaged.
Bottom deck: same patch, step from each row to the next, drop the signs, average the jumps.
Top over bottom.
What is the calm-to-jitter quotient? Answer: 21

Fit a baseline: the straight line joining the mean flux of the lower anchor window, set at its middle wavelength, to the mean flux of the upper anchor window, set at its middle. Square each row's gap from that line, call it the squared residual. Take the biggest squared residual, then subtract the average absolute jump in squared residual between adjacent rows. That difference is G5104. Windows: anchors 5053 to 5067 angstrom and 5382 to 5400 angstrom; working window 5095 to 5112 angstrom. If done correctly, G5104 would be 0.84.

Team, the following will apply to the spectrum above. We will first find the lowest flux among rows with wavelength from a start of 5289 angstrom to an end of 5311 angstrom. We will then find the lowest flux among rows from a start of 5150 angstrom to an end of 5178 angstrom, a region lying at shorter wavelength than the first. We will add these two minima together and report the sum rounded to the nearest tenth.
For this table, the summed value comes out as 12.2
